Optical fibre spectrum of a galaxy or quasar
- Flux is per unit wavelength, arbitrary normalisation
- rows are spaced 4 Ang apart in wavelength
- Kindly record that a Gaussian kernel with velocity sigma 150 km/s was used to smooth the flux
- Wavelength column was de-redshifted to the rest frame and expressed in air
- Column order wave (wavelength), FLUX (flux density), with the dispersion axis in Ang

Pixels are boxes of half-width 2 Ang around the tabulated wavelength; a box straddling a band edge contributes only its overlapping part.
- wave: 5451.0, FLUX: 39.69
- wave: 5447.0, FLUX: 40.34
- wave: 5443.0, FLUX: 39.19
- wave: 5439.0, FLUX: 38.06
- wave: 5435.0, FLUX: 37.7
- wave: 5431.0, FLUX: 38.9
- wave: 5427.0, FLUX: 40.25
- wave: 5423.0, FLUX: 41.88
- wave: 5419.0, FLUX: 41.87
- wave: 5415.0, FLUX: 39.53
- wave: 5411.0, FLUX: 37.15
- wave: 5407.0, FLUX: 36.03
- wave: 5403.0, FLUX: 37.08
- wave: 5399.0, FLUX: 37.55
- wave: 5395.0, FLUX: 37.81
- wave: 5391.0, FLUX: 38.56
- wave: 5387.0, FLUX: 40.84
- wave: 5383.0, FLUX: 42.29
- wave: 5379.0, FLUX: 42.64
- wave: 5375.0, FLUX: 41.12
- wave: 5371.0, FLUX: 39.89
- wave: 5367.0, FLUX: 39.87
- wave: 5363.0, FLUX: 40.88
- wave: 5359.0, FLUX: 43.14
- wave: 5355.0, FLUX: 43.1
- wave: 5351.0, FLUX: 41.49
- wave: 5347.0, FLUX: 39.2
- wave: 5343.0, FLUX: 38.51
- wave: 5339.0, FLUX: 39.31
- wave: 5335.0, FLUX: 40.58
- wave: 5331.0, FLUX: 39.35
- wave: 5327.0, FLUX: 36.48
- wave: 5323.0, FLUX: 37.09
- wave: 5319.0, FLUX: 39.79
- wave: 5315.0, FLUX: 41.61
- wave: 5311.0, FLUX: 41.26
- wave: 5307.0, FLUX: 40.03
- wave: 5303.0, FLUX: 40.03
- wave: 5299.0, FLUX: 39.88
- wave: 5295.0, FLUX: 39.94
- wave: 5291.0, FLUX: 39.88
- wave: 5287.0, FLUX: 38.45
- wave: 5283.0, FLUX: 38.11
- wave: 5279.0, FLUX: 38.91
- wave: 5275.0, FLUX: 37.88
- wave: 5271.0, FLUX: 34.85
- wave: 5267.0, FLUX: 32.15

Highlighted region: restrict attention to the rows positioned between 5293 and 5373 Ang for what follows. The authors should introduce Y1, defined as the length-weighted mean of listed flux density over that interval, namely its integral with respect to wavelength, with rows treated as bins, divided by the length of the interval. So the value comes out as 40.1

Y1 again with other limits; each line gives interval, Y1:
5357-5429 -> 39.9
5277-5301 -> 39.2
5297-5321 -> 40.4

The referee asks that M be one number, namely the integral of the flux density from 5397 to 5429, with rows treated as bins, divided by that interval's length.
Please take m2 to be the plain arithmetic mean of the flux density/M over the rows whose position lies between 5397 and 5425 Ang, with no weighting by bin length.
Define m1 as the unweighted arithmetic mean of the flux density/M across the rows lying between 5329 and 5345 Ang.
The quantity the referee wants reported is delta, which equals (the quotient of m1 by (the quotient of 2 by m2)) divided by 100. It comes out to 0.0050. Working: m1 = 1.01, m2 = 1.00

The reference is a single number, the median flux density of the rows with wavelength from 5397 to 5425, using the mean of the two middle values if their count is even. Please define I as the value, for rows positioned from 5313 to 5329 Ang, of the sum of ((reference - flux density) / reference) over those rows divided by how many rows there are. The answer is -0.03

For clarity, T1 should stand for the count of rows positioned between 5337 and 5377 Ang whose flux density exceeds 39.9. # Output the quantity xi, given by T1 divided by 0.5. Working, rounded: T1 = 5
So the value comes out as 10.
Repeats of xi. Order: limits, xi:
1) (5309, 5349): 6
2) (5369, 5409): 8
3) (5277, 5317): 10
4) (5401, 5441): 6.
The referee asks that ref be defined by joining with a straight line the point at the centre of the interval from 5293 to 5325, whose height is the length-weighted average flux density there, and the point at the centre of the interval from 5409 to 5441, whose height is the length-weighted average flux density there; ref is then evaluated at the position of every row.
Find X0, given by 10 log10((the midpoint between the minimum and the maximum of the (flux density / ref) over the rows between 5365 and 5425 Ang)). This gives -0.03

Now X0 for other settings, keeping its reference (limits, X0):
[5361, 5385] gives 0.17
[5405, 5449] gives -0.06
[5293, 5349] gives -0.09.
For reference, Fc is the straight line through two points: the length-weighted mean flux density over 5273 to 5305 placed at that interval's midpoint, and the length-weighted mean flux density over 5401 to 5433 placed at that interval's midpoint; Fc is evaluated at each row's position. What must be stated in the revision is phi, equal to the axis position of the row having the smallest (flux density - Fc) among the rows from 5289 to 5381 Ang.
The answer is 5327.0 Ang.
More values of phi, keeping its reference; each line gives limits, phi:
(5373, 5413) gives 5407.0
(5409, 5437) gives 5411.0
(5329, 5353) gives 5343.0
